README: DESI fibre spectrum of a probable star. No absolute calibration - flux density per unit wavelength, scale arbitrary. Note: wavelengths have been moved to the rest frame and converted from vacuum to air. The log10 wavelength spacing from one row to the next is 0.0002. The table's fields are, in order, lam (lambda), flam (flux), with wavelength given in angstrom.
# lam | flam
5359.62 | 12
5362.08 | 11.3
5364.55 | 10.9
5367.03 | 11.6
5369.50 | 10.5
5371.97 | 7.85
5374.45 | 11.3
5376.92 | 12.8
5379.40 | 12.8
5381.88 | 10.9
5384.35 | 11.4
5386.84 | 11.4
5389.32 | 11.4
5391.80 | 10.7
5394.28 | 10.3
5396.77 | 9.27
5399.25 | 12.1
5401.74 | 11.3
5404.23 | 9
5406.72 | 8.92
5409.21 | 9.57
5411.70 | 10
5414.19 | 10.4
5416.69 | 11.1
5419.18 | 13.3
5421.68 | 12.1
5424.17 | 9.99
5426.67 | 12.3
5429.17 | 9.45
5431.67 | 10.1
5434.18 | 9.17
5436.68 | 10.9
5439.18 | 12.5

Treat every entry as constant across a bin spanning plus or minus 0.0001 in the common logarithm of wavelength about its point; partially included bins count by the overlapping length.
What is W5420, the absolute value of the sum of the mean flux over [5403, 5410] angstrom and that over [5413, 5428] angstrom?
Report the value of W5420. 20.7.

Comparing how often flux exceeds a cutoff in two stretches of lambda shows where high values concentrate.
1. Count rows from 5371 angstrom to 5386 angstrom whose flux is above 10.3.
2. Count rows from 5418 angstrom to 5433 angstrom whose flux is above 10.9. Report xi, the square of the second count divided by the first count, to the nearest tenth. 1.8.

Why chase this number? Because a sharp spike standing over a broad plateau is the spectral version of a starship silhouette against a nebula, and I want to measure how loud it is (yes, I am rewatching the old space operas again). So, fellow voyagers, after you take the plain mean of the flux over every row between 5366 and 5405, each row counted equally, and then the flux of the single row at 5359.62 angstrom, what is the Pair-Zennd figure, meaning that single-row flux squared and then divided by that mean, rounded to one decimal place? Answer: 13.2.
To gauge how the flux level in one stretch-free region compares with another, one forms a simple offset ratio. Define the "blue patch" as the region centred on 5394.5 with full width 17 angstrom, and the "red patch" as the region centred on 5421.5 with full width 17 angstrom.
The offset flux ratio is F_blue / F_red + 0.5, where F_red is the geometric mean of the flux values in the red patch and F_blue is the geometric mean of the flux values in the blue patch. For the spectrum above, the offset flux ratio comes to 1.48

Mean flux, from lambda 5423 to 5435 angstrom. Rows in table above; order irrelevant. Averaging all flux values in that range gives 10.2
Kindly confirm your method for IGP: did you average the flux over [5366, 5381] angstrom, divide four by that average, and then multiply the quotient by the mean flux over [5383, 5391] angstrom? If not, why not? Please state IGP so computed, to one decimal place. 4.1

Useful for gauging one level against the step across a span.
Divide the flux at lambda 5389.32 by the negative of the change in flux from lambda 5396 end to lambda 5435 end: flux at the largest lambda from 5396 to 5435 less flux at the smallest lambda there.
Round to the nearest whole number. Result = 114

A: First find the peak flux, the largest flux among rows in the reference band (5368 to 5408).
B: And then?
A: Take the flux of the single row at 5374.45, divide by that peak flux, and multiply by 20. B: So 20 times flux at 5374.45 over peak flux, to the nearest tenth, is 17.7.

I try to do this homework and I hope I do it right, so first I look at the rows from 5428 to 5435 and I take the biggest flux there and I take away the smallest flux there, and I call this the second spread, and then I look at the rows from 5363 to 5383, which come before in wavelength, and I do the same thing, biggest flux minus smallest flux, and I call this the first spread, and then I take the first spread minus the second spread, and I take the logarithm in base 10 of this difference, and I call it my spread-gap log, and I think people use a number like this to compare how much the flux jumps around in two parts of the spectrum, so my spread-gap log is 0.6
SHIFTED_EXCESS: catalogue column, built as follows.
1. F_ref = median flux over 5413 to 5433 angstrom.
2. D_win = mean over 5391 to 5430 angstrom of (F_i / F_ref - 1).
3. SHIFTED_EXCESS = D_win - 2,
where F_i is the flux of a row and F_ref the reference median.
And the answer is -2.01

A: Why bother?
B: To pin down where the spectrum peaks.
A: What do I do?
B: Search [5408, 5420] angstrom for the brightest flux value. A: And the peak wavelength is 5419.18 angstrom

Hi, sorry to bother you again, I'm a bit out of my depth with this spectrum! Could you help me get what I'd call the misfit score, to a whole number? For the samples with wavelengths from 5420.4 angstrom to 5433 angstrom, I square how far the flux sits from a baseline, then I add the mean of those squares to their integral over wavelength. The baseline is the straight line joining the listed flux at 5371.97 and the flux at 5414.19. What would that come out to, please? 25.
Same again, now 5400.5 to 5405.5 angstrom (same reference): 10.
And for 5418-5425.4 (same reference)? 26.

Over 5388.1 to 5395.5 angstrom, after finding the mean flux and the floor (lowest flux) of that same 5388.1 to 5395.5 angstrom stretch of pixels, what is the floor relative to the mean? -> 0.95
